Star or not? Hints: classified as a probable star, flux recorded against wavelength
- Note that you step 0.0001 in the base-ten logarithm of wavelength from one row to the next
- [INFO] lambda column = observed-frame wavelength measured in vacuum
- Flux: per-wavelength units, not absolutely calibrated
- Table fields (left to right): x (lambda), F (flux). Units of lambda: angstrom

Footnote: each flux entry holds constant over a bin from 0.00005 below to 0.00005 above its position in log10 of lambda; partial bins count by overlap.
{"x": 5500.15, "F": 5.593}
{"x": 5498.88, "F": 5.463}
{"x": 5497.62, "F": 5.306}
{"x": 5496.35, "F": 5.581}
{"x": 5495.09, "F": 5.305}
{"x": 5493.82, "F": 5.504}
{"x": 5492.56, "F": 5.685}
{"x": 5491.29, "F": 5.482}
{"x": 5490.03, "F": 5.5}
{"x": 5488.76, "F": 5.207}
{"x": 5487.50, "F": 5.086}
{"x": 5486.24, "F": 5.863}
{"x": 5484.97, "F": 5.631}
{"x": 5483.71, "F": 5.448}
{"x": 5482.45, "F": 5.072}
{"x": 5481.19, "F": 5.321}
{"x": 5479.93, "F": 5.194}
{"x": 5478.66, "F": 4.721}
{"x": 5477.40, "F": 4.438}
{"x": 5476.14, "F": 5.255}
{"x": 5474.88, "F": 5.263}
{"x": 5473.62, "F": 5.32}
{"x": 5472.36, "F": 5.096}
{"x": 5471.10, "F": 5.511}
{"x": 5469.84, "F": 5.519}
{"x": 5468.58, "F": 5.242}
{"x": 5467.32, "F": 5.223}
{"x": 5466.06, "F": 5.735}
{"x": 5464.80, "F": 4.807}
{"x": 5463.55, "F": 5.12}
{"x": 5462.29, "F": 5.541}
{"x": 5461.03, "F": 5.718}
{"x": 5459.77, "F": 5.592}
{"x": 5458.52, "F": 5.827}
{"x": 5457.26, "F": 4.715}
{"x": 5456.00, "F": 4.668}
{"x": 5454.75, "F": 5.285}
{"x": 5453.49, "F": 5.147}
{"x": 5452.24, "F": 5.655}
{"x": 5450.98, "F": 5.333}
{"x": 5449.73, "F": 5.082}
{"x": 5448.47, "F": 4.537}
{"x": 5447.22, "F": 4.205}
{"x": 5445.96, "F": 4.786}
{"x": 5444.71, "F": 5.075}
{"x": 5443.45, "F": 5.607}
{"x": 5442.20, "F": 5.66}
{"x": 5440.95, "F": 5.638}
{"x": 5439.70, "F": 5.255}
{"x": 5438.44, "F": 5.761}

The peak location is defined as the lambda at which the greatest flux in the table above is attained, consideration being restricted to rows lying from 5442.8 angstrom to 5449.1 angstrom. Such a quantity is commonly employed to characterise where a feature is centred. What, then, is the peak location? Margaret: 5443.45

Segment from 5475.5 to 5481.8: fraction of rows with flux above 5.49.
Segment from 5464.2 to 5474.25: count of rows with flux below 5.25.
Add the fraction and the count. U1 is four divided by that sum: 1.0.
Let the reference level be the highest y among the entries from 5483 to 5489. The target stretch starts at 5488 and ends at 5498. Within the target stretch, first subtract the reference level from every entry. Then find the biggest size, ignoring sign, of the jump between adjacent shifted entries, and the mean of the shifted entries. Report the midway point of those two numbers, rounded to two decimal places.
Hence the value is -0.06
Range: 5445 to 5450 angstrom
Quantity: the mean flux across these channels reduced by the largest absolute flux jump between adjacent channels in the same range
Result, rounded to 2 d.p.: 4.07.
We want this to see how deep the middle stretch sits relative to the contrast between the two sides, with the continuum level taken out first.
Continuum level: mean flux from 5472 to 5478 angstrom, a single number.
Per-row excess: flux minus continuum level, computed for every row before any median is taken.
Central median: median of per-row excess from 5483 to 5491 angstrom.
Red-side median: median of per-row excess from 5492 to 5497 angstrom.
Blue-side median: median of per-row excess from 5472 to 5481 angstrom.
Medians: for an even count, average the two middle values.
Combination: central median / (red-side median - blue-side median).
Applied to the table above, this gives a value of 1.1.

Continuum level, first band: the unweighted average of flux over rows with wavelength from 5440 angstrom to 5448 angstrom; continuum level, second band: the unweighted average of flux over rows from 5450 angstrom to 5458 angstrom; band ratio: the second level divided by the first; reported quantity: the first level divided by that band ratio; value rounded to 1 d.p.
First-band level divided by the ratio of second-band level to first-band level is 5.2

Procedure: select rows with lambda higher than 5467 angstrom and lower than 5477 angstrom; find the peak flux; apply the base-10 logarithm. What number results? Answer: 0.74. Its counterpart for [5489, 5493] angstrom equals 0.75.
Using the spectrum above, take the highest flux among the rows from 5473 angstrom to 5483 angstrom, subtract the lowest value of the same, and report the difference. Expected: 0.88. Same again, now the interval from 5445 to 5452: 1.13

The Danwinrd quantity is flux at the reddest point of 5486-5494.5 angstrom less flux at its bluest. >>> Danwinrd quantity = -0.36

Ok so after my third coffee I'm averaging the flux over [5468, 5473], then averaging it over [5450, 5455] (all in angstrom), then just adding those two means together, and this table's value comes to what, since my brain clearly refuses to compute 10.7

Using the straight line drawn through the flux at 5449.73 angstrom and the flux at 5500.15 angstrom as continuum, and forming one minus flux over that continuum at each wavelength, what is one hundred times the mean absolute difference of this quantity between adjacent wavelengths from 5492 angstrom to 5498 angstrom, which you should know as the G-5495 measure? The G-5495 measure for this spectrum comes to 4.3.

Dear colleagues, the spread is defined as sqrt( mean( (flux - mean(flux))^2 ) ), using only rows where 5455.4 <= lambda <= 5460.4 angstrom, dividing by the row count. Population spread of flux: 0.52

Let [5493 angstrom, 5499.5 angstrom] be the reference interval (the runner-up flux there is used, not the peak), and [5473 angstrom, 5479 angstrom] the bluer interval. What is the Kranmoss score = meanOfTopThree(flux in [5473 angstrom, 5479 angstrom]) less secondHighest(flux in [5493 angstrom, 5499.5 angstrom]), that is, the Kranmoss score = -0.2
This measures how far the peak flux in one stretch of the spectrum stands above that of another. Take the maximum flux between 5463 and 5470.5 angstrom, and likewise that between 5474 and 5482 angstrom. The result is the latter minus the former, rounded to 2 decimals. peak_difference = -0.41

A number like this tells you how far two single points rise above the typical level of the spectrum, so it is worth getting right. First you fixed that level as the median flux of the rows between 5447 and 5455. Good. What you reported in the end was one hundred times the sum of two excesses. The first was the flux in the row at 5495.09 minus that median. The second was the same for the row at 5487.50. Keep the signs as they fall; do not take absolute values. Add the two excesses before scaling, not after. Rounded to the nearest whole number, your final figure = 10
